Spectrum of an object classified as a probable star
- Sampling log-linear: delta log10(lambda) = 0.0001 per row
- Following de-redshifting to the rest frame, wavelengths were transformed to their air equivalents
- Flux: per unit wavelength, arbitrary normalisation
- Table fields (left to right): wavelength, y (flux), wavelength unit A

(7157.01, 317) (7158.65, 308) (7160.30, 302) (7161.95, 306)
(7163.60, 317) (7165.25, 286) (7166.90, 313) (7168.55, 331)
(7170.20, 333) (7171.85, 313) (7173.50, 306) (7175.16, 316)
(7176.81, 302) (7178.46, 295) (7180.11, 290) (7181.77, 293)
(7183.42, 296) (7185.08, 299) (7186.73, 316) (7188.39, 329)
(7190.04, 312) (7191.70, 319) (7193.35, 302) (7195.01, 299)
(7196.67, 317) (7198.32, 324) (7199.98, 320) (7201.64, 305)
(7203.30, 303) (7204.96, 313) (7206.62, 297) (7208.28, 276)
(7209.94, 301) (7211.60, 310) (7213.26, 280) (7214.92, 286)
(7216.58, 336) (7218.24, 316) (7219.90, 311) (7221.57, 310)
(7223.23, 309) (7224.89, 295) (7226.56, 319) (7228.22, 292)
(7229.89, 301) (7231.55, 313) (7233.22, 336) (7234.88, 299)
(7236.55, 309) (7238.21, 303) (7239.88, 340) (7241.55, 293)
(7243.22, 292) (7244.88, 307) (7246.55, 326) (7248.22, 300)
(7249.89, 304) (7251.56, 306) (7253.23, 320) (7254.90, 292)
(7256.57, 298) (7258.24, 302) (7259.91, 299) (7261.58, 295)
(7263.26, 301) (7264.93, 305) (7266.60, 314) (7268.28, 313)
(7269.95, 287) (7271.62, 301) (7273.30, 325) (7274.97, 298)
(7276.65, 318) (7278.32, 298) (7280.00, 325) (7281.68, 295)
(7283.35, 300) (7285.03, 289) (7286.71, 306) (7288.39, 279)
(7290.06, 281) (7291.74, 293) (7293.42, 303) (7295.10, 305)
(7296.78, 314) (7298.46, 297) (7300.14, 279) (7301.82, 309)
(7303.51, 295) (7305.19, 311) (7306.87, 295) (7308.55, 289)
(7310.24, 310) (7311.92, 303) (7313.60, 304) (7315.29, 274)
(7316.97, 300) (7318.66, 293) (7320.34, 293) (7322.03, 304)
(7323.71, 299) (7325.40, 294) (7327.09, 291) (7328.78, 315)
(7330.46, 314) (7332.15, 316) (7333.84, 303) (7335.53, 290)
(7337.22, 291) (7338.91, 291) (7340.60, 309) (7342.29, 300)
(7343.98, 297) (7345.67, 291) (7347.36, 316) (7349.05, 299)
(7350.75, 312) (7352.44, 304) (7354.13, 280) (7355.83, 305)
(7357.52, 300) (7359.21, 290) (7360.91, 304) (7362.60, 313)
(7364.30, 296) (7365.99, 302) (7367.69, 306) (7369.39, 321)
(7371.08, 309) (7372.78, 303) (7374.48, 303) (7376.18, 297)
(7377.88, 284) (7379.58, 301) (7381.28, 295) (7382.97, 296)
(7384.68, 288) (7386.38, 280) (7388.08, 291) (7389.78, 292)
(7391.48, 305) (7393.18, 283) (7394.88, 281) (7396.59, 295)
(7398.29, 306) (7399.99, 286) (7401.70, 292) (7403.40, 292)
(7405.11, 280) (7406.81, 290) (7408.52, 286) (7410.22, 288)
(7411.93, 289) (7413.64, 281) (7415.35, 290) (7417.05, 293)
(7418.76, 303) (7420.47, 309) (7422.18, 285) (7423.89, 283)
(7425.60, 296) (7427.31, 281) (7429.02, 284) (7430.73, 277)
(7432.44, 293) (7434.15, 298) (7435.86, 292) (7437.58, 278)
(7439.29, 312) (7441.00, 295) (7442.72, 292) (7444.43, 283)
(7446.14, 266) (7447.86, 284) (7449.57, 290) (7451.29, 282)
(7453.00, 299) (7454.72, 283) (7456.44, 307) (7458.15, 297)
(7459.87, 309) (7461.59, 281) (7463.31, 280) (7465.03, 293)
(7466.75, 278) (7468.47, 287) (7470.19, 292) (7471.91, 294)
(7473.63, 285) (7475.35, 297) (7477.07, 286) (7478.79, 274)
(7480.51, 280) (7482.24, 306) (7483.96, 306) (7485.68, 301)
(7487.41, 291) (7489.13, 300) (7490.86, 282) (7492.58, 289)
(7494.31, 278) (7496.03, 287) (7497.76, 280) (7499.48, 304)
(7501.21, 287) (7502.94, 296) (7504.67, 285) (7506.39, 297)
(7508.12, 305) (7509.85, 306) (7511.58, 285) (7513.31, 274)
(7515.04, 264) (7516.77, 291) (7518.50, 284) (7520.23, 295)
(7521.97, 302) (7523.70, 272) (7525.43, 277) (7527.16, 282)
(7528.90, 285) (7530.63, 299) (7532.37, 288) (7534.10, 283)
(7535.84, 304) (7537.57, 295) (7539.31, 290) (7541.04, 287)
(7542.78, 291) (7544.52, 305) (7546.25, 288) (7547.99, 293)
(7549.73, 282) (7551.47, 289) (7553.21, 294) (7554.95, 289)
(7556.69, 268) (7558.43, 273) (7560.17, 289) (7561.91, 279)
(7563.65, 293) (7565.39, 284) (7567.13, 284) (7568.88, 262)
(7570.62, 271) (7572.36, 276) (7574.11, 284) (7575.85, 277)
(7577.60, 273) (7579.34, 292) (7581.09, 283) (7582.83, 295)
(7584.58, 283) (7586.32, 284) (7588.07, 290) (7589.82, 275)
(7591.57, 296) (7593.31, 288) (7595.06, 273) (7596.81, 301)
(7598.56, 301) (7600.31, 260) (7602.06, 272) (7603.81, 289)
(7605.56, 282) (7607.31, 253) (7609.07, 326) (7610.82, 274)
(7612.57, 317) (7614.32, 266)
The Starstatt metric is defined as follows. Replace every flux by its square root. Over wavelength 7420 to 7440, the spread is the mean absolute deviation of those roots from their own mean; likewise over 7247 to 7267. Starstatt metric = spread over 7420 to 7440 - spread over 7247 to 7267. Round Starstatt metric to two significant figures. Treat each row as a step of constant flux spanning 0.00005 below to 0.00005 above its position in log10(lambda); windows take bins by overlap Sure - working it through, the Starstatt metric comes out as 0.11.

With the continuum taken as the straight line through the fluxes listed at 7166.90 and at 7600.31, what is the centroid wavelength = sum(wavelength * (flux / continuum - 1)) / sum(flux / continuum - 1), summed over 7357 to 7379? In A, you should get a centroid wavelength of 7367.6 A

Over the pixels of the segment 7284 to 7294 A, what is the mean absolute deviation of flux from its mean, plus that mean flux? 301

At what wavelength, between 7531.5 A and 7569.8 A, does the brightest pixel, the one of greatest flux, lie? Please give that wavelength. 7544.52 A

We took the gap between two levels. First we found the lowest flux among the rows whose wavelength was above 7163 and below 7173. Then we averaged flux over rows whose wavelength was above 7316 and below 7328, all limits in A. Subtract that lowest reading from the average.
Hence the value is 10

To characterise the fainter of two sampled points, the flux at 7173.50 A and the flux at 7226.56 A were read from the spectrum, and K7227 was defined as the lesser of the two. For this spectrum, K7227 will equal 306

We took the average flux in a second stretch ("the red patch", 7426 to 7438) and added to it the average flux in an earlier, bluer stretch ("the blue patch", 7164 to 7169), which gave 596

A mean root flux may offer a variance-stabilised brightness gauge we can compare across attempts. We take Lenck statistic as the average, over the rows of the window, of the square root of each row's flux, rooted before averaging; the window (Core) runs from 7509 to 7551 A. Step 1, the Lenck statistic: 17.0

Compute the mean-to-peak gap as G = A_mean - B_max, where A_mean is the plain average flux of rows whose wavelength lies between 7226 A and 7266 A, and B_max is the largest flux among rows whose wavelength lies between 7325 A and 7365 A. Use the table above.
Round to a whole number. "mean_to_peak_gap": -10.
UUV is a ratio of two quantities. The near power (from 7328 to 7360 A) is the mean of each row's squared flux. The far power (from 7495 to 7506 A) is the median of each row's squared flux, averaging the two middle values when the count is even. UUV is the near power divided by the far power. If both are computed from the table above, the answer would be 1.10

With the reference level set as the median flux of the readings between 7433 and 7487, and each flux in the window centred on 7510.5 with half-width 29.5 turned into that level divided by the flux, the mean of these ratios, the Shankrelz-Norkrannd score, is 1.01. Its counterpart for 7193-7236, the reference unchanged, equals 0.95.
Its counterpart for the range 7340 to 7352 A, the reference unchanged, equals 0.96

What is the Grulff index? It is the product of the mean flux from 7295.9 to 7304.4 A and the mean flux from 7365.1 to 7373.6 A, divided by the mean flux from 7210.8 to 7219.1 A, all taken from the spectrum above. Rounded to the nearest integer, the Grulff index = 301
